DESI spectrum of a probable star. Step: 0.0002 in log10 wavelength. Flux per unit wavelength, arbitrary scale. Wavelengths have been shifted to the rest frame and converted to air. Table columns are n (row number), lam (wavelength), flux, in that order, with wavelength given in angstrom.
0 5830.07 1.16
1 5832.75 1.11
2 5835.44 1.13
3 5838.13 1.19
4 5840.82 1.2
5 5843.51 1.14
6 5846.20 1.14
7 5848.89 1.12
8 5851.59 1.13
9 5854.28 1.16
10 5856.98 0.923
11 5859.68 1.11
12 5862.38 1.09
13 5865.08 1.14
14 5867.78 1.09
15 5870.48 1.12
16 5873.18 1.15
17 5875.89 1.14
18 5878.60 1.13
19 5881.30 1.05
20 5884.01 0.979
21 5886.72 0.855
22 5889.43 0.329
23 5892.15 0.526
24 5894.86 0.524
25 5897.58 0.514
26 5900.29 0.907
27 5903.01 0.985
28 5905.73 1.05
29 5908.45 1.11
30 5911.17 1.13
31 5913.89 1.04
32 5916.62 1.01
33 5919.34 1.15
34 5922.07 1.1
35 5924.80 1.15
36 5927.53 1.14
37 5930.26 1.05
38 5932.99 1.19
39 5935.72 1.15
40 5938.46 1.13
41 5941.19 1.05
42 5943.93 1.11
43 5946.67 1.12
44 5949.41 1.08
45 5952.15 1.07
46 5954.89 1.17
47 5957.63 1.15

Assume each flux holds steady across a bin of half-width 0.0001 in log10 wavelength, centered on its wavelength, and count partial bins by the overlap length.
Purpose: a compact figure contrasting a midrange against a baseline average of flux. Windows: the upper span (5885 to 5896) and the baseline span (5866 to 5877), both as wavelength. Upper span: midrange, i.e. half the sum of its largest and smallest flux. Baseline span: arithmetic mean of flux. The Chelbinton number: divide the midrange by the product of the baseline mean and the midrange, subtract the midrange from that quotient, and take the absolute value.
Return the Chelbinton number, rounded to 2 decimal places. 0.30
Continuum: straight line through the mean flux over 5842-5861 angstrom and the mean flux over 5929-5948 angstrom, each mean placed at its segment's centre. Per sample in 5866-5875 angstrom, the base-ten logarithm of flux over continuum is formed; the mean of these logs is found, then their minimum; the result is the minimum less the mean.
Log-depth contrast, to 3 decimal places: -0.012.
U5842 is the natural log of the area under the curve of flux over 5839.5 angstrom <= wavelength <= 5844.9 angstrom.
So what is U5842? 1.84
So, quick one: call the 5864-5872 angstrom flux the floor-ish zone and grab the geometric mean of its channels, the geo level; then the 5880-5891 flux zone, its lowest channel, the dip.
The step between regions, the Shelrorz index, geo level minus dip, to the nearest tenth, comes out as 0.8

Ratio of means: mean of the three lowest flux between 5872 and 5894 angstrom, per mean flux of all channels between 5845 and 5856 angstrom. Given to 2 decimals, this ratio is 0.50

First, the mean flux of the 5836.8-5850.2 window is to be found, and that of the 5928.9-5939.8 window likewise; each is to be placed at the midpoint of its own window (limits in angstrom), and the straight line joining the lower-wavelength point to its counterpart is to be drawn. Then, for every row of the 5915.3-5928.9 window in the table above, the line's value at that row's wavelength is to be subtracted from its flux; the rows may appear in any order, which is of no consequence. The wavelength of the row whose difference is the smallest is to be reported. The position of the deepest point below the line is 5916.62 angstrom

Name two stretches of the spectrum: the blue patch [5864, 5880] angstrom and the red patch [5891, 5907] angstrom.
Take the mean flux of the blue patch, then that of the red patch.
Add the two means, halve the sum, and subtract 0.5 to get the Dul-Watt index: 0.440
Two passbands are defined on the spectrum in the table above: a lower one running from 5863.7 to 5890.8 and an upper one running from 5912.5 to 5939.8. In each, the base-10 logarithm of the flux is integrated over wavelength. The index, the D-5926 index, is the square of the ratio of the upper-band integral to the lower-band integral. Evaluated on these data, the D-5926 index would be 4.1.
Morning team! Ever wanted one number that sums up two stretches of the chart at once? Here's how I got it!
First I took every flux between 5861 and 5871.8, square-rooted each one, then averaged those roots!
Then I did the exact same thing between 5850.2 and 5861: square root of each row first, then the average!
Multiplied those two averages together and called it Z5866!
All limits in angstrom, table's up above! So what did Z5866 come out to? 1.09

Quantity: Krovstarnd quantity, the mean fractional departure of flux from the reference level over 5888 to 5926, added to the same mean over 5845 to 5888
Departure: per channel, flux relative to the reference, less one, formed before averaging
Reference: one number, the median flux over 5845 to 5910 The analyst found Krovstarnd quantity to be -0.19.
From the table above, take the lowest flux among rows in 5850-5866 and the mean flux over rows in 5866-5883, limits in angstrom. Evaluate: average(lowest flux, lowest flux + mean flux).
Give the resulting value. 1.48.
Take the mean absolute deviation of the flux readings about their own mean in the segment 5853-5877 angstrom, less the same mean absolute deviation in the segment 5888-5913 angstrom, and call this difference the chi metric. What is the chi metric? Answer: -0.233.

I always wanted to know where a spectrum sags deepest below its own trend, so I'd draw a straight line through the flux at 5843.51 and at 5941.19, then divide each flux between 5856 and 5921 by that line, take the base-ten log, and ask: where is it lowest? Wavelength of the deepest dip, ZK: 5889.43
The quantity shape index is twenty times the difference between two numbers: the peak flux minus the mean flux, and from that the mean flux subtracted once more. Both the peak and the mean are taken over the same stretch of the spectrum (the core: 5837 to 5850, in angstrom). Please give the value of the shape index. -22.3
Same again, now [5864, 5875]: -22.0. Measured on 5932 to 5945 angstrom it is -21.2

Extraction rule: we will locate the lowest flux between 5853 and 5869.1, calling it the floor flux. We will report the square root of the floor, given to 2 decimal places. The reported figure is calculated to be 0.96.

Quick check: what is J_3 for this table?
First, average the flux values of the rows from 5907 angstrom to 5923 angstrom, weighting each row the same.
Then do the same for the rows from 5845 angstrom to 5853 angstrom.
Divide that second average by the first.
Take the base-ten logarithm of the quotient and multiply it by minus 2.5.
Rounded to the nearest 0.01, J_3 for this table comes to -0.04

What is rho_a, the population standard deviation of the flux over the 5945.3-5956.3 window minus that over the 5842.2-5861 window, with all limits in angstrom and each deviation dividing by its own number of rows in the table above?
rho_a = -0.04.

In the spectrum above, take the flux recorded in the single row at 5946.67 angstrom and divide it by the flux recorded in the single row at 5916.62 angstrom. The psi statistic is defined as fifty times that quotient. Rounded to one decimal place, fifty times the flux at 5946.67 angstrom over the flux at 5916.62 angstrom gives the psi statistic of 55.4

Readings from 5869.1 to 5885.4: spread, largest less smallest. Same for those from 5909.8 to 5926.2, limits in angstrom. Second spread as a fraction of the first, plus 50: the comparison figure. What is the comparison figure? 50.8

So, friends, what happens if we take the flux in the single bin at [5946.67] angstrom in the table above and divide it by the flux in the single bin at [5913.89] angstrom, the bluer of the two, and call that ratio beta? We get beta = 1.08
